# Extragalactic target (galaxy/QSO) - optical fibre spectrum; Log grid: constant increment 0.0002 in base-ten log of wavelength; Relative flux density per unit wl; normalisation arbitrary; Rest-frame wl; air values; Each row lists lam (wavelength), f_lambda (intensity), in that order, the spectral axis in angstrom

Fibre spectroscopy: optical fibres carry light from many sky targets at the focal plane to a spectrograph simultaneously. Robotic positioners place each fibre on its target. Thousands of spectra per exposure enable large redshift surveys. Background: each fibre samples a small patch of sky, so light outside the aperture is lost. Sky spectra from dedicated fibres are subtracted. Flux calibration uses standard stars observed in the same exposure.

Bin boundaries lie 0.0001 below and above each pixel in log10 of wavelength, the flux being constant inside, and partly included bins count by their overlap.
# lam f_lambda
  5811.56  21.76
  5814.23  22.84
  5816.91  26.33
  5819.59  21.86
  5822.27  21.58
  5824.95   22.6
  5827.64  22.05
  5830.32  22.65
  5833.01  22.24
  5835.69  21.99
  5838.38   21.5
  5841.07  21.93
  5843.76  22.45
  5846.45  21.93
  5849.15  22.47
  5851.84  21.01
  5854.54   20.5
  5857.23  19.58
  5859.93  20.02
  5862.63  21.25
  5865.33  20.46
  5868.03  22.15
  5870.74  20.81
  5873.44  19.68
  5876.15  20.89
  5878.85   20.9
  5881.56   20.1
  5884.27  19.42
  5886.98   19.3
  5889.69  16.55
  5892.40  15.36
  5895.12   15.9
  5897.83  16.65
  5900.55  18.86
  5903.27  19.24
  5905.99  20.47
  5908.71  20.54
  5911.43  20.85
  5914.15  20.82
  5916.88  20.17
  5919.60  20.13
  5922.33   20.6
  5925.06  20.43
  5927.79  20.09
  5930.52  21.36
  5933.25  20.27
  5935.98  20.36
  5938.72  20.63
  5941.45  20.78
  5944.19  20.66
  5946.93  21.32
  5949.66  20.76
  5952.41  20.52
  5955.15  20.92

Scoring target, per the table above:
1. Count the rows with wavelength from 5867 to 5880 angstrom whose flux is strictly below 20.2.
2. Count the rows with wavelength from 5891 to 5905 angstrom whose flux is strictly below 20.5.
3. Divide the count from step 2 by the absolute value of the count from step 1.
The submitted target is 5.0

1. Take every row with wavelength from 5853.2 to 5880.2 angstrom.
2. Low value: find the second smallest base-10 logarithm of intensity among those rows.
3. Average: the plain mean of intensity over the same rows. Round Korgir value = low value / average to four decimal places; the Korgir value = 0.0627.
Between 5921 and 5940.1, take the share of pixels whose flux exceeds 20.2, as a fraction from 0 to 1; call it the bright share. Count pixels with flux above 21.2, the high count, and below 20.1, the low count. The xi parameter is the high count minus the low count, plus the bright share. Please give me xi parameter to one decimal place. 0.9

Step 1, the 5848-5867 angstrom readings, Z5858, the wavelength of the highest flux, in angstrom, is 5849.15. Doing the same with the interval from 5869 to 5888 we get 5878.85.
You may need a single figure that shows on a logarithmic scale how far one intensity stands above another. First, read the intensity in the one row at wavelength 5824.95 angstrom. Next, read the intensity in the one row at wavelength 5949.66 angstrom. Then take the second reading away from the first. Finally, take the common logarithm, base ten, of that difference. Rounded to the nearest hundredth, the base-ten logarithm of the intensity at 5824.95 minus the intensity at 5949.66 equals 0.26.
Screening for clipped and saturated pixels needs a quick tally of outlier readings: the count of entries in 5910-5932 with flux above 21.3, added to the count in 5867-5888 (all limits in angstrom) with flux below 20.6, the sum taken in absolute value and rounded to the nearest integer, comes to 5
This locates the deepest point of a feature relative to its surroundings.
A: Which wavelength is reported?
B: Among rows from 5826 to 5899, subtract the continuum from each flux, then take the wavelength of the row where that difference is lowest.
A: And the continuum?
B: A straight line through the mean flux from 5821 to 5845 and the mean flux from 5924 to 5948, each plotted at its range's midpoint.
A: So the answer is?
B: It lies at 5892.40 angstrom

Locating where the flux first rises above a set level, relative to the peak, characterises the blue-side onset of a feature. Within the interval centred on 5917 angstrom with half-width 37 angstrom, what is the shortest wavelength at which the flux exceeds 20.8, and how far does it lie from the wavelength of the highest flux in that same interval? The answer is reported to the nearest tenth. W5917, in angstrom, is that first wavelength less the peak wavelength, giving -19.1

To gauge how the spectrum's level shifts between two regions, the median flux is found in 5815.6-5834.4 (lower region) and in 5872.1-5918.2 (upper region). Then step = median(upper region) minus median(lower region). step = -2.6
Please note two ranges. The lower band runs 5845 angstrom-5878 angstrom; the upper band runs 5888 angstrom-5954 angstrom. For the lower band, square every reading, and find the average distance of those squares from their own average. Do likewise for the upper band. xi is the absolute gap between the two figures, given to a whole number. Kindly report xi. 18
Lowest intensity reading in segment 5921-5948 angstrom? 20.09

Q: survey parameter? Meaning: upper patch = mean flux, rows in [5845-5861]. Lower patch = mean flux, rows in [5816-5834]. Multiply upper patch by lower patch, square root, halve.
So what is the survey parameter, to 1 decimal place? 10.9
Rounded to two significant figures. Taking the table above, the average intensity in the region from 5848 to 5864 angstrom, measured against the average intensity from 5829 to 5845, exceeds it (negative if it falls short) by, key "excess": -1.3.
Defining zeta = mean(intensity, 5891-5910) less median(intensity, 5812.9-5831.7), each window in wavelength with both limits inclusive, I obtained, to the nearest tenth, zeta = -4.5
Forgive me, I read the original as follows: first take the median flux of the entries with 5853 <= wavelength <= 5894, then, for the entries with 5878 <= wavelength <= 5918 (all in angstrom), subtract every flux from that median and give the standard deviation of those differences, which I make 1.9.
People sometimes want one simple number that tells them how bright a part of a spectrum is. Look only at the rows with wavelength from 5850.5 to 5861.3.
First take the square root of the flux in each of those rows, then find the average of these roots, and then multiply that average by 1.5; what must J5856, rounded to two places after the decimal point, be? 6.75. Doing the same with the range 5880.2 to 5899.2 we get 6.29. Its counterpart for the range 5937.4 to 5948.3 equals 6.85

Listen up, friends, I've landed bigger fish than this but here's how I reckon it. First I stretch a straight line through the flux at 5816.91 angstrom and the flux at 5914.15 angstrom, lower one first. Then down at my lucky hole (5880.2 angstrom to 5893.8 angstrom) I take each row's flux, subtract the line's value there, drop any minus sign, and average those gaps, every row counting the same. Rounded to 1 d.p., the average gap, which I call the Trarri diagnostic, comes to 4.2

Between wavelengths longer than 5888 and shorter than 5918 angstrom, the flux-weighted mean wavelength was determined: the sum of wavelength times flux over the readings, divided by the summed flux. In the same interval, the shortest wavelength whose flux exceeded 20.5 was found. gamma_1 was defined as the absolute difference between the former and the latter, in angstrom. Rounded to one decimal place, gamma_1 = 4.6 angstrom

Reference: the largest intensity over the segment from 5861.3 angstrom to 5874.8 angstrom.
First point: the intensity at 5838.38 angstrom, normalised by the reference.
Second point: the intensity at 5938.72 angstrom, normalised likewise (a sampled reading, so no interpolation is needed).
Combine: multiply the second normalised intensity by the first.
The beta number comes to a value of 0.90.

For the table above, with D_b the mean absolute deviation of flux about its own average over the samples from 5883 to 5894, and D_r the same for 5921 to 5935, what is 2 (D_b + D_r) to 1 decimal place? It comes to 4.1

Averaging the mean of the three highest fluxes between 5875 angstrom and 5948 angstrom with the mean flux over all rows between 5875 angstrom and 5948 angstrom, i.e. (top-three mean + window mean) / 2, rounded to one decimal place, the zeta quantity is 20.5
